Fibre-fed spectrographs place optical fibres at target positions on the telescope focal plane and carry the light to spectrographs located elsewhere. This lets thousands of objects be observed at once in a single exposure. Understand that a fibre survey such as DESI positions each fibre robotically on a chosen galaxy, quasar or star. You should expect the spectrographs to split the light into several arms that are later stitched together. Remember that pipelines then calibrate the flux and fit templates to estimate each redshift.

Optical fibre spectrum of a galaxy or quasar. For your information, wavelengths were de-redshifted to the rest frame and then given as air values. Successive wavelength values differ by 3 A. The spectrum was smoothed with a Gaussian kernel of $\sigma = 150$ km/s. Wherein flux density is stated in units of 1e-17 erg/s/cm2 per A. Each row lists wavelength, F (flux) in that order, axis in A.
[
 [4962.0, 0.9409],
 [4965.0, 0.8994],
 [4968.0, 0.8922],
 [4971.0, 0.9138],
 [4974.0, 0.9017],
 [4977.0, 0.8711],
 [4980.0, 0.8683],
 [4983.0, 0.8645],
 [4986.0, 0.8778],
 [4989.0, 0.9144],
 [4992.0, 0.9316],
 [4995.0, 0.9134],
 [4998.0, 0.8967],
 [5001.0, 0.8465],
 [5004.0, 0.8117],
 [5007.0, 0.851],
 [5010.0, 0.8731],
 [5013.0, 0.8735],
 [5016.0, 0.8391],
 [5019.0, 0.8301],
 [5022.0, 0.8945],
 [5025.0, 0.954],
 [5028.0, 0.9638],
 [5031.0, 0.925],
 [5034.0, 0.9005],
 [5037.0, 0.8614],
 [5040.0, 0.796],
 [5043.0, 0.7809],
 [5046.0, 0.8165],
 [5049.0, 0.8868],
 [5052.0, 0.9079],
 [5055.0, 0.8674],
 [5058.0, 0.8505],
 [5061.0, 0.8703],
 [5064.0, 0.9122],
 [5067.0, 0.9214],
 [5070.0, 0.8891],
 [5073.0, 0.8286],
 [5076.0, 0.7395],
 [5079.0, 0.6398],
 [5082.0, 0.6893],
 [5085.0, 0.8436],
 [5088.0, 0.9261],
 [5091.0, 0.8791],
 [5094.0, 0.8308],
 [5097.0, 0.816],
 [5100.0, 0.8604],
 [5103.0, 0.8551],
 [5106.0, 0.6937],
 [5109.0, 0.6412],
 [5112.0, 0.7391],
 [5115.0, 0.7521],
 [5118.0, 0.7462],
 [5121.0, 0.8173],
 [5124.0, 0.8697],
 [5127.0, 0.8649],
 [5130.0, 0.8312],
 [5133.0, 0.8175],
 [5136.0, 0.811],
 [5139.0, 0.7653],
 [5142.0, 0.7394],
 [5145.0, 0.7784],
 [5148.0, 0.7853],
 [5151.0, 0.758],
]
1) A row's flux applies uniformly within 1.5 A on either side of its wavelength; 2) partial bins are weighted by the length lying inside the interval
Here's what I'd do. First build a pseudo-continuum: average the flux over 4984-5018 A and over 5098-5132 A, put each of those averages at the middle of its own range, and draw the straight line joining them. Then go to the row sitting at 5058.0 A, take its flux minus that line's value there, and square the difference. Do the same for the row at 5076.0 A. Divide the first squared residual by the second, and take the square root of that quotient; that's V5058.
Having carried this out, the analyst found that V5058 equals 0.24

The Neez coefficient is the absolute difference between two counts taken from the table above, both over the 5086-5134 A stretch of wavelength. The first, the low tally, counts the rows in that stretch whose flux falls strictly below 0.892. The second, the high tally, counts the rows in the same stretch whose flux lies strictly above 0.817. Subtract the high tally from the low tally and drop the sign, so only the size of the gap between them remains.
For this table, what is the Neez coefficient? 5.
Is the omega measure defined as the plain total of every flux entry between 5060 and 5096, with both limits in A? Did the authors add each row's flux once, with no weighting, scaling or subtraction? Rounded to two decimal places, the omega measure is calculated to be 9.97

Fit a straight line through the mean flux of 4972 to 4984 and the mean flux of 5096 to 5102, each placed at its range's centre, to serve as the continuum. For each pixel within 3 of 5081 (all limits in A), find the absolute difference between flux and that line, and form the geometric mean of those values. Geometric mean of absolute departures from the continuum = 0.18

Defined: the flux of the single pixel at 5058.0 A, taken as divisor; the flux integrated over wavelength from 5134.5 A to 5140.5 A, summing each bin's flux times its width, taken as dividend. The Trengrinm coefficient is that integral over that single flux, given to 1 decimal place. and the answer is 5.6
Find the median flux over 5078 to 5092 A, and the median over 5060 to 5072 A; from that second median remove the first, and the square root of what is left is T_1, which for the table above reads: 0.24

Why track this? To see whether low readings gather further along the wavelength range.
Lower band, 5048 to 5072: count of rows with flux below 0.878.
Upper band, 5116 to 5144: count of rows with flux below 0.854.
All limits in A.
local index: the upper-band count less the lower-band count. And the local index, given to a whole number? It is 4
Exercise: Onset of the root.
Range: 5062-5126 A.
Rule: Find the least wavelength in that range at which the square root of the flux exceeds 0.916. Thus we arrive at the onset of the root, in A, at 5064.0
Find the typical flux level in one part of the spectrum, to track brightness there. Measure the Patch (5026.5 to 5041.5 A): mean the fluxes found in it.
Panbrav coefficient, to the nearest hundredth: 0.89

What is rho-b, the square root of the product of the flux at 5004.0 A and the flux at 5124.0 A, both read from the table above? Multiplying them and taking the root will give 0.84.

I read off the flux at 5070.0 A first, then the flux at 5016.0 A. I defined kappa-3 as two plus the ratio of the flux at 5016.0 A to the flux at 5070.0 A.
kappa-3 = 2.94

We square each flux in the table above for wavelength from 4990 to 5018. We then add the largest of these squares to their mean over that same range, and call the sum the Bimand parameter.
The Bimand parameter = 1.63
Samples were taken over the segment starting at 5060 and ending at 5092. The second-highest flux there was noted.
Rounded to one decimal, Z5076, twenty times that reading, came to 18.4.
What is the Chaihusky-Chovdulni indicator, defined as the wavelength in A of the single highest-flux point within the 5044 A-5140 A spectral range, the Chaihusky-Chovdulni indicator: 5088.0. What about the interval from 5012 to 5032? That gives 5028.0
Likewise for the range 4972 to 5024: 4992.0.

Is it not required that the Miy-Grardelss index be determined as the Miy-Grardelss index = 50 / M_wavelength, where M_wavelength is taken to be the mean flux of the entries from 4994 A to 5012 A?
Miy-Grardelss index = 58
